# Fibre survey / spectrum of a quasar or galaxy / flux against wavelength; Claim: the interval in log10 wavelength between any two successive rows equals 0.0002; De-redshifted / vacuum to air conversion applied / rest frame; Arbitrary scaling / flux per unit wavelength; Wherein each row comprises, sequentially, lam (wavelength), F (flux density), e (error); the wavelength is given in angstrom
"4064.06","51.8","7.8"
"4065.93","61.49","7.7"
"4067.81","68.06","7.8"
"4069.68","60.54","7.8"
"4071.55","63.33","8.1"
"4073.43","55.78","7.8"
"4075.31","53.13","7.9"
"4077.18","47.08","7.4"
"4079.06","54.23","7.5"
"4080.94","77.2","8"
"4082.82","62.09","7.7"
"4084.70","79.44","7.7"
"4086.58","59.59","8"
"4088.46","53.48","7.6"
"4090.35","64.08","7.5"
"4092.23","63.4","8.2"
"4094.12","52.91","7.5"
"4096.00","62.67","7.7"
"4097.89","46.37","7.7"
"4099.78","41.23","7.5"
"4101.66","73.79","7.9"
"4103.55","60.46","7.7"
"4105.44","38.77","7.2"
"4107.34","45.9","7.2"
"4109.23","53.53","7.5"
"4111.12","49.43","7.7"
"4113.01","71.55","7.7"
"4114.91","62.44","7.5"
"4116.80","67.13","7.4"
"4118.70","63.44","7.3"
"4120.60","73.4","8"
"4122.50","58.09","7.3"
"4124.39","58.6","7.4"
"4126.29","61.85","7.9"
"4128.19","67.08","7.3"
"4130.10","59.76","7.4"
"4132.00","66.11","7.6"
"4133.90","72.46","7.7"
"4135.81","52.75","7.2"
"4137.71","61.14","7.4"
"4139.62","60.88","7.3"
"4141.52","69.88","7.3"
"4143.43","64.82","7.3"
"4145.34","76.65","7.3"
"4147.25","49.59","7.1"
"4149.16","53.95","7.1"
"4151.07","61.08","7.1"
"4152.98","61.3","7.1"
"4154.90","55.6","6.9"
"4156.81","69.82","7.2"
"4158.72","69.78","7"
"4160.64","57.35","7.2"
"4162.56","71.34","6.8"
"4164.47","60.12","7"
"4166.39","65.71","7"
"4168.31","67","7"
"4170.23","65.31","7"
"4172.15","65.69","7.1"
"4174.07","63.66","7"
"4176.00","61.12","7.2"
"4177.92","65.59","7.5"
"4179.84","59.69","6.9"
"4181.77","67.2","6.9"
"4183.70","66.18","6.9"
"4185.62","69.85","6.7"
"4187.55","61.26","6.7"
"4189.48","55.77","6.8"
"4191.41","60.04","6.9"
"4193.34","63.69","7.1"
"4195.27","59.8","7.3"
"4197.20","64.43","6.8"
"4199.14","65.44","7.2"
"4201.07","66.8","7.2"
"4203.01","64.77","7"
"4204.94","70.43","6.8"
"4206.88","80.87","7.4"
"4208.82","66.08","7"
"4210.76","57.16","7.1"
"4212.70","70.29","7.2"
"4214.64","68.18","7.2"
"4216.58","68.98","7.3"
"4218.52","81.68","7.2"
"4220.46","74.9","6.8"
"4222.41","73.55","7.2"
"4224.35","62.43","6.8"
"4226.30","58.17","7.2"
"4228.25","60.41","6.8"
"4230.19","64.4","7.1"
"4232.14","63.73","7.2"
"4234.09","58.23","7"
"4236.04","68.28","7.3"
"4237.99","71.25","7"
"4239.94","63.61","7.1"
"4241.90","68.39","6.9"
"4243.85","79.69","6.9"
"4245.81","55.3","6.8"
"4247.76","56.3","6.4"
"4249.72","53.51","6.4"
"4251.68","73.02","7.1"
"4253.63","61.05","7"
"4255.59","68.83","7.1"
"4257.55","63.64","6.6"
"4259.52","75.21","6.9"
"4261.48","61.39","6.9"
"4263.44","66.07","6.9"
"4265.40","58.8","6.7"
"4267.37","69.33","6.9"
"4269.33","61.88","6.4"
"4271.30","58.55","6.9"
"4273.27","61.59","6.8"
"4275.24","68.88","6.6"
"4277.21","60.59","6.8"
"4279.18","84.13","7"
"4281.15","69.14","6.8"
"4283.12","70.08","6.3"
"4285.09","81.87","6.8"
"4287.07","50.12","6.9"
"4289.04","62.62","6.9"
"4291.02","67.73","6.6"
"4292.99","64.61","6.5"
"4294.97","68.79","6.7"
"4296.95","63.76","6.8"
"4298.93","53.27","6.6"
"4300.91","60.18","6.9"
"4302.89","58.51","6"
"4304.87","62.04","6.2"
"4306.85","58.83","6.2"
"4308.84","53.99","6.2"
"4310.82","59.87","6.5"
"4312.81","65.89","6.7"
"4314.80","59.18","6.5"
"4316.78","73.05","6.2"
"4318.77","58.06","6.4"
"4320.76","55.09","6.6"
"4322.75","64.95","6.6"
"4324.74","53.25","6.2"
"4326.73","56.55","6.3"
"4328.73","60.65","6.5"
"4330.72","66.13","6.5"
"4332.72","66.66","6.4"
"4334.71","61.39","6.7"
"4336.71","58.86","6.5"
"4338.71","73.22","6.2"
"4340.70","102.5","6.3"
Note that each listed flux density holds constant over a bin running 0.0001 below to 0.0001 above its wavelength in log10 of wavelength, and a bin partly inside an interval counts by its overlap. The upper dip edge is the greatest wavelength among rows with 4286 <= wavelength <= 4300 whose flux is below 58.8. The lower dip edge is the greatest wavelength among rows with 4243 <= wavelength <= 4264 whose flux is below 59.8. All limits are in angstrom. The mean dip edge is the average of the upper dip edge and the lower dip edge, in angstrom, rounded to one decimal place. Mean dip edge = 4274.3 angstrom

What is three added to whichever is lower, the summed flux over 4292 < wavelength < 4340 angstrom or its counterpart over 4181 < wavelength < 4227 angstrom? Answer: 1480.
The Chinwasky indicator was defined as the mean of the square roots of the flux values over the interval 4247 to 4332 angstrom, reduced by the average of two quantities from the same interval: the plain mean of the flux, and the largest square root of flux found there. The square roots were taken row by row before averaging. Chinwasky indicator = -28.3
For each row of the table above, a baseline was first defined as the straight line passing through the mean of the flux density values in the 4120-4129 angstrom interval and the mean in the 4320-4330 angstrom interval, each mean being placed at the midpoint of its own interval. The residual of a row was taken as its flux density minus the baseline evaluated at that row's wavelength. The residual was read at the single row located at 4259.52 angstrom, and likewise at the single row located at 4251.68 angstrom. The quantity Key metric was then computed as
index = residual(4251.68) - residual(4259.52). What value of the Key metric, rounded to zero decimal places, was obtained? -2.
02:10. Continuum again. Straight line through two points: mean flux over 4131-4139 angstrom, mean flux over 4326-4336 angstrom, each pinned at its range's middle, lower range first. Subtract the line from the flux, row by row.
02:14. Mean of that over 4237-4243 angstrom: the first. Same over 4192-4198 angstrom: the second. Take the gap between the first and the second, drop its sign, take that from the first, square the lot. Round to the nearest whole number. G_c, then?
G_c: 0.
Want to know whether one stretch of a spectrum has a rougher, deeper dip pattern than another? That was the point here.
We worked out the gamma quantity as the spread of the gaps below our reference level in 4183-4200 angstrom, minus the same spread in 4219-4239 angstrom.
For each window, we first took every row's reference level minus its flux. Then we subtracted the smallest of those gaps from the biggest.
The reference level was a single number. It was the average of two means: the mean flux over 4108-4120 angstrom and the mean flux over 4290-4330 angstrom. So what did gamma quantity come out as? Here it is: -3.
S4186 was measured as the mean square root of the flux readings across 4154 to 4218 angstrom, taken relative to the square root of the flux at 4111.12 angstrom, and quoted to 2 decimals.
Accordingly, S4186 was 1.15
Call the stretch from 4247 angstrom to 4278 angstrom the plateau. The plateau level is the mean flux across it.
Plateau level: 63.7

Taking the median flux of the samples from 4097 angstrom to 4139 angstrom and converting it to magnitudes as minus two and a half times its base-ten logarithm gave -4.46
